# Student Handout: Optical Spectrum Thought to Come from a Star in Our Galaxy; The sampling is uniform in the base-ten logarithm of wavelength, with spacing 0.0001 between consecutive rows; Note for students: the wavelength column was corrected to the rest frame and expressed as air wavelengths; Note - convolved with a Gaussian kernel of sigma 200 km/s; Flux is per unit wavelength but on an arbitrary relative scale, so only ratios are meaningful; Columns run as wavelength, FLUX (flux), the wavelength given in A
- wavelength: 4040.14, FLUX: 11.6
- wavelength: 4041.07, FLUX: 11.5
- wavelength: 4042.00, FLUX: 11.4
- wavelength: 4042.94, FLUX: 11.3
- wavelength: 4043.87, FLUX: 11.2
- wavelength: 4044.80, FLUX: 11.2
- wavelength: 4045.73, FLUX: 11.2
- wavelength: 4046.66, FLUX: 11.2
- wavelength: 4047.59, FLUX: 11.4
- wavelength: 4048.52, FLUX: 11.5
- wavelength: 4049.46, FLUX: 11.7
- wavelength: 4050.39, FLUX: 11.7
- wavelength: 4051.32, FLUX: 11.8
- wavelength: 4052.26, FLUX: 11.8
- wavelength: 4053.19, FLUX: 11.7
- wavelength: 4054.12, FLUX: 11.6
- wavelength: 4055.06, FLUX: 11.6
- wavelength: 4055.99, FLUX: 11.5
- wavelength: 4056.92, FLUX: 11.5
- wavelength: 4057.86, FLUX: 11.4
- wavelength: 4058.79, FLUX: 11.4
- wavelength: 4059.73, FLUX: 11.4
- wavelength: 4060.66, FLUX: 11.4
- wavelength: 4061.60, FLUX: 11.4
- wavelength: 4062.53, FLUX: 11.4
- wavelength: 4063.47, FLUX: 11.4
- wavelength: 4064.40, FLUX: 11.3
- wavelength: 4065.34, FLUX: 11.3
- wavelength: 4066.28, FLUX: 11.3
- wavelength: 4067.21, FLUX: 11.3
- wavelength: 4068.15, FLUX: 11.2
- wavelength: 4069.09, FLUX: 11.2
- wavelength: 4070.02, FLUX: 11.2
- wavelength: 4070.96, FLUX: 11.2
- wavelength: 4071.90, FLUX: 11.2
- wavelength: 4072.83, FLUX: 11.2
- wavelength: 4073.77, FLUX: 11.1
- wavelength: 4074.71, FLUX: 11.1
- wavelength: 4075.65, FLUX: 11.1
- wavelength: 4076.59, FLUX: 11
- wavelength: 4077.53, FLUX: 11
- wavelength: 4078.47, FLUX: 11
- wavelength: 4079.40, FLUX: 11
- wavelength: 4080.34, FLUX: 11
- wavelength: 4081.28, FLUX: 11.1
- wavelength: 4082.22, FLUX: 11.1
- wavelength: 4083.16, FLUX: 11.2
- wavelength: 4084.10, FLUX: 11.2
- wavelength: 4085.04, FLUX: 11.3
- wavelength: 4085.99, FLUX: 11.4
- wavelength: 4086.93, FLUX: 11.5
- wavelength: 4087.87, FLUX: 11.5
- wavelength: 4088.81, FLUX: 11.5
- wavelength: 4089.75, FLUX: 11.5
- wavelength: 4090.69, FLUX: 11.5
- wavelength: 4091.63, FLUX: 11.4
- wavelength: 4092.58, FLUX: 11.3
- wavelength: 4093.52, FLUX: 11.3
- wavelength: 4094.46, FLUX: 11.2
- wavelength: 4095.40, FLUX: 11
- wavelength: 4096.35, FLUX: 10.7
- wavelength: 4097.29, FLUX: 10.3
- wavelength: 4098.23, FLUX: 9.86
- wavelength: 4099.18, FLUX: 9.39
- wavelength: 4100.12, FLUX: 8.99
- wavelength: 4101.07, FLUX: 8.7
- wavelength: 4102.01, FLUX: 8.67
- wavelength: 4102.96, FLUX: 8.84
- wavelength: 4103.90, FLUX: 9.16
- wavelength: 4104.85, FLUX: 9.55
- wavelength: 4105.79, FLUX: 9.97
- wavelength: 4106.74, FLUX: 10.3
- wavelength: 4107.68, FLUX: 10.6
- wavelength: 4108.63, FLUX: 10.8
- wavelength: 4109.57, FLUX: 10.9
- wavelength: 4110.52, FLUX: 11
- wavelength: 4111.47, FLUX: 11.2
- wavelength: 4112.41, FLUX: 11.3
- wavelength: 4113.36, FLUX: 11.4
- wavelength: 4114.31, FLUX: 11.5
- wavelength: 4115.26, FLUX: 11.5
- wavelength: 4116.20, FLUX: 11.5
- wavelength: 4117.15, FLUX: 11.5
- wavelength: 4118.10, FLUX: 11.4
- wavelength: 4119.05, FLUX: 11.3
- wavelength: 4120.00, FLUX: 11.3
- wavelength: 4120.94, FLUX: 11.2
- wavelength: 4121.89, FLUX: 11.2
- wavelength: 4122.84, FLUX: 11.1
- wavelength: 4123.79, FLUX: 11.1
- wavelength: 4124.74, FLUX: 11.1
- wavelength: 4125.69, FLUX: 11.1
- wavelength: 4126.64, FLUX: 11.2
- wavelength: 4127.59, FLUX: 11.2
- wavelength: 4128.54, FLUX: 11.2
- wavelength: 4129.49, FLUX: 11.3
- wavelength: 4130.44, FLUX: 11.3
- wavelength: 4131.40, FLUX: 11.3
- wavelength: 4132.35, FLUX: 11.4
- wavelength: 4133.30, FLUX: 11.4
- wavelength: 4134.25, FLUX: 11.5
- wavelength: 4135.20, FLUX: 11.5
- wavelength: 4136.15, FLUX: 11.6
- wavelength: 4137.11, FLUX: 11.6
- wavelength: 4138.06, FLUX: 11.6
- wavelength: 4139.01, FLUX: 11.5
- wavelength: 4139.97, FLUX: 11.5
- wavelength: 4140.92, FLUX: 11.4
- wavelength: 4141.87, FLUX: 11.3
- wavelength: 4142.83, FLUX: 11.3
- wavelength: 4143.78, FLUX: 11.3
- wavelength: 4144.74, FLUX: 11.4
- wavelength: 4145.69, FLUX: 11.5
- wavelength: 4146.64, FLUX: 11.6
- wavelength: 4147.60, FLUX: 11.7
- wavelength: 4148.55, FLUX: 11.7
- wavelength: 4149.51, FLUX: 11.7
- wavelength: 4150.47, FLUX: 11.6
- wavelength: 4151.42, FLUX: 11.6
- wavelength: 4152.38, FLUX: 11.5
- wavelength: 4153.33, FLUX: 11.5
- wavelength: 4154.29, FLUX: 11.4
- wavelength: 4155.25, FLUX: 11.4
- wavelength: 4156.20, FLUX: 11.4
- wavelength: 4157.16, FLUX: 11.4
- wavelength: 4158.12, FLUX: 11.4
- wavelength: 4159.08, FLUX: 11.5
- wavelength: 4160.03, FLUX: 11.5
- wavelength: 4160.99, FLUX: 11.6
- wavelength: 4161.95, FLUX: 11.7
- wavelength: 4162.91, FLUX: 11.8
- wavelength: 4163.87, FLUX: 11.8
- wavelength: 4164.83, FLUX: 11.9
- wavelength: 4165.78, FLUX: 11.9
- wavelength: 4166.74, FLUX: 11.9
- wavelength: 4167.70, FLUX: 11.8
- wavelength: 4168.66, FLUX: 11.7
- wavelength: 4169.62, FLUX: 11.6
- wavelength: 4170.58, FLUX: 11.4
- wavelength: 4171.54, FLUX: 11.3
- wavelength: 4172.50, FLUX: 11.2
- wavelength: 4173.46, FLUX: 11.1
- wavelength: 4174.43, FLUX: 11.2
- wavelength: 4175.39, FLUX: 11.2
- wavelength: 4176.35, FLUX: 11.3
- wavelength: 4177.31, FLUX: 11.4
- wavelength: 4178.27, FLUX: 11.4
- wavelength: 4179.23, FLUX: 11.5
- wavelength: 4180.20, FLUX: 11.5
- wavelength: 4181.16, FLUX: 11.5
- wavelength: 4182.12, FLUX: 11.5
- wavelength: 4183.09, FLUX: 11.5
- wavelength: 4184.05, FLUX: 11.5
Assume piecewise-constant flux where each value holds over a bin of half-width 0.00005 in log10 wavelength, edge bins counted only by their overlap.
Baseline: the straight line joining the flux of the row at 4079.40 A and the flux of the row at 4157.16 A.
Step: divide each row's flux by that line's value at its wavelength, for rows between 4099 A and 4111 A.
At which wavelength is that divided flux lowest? 4102.01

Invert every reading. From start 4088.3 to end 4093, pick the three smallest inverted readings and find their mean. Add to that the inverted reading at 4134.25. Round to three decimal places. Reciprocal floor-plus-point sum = 0.174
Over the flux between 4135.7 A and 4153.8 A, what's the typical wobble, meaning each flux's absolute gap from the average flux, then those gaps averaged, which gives 0.11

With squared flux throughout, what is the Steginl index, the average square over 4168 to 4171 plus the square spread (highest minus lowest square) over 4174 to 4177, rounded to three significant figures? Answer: 136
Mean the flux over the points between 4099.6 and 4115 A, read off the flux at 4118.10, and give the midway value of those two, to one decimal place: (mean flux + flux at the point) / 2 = 10.8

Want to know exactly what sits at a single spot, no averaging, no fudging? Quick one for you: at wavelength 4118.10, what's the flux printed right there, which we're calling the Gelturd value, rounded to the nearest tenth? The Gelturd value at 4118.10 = 11.4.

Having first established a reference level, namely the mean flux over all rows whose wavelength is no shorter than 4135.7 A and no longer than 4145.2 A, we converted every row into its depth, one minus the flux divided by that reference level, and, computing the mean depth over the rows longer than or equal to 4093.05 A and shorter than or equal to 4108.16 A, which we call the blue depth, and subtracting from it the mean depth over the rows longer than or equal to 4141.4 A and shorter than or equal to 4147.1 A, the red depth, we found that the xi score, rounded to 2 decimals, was 0.13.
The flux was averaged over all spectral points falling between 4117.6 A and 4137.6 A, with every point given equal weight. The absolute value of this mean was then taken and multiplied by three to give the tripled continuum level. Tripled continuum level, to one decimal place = 33.9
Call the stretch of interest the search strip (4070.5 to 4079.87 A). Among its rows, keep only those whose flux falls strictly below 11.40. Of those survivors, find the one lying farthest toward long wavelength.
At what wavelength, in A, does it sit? 4079.40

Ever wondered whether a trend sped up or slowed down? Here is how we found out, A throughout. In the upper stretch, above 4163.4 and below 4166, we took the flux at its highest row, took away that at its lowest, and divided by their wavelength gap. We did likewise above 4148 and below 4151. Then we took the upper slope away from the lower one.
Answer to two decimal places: -0.10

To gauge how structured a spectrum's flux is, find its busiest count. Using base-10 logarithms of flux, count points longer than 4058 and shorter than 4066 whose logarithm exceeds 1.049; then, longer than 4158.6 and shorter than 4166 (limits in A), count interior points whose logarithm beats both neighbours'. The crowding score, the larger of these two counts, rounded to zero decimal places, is 8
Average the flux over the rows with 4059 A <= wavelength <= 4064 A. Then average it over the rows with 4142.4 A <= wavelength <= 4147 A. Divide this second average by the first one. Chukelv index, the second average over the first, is 1.00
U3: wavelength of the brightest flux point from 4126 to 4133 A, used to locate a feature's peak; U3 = 4132.35 A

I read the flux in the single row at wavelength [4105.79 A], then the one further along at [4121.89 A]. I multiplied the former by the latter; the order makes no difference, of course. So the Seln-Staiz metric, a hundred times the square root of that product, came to 1057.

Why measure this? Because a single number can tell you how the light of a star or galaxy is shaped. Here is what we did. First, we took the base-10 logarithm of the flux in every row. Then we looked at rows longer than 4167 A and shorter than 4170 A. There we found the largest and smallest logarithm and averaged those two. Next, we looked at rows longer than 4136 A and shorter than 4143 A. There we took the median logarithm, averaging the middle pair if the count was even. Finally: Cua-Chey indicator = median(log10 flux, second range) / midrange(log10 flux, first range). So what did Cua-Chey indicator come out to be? 0.99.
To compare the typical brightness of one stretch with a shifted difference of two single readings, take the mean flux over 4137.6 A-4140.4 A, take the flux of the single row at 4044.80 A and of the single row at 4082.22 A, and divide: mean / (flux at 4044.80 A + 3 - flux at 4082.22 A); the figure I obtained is 3.72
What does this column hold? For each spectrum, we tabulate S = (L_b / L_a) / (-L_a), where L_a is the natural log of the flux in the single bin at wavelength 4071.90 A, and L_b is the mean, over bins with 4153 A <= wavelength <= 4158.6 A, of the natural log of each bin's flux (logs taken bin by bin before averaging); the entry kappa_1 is -0.417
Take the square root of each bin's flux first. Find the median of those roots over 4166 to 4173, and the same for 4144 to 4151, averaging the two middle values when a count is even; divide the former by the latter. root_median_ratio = 1.00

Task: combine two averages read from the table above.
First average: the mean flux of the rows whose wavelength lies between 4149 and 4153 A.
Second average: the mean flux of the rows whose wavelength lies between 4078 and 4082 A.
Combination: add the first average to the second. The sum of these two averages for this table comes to 22.6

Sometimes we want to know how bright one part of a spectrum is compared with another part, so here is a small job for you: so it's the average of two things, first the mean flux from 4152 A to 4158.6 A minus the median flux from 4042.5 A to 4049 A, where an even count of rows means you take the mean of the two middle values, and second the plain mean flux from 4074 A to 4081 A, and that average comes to 5.63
